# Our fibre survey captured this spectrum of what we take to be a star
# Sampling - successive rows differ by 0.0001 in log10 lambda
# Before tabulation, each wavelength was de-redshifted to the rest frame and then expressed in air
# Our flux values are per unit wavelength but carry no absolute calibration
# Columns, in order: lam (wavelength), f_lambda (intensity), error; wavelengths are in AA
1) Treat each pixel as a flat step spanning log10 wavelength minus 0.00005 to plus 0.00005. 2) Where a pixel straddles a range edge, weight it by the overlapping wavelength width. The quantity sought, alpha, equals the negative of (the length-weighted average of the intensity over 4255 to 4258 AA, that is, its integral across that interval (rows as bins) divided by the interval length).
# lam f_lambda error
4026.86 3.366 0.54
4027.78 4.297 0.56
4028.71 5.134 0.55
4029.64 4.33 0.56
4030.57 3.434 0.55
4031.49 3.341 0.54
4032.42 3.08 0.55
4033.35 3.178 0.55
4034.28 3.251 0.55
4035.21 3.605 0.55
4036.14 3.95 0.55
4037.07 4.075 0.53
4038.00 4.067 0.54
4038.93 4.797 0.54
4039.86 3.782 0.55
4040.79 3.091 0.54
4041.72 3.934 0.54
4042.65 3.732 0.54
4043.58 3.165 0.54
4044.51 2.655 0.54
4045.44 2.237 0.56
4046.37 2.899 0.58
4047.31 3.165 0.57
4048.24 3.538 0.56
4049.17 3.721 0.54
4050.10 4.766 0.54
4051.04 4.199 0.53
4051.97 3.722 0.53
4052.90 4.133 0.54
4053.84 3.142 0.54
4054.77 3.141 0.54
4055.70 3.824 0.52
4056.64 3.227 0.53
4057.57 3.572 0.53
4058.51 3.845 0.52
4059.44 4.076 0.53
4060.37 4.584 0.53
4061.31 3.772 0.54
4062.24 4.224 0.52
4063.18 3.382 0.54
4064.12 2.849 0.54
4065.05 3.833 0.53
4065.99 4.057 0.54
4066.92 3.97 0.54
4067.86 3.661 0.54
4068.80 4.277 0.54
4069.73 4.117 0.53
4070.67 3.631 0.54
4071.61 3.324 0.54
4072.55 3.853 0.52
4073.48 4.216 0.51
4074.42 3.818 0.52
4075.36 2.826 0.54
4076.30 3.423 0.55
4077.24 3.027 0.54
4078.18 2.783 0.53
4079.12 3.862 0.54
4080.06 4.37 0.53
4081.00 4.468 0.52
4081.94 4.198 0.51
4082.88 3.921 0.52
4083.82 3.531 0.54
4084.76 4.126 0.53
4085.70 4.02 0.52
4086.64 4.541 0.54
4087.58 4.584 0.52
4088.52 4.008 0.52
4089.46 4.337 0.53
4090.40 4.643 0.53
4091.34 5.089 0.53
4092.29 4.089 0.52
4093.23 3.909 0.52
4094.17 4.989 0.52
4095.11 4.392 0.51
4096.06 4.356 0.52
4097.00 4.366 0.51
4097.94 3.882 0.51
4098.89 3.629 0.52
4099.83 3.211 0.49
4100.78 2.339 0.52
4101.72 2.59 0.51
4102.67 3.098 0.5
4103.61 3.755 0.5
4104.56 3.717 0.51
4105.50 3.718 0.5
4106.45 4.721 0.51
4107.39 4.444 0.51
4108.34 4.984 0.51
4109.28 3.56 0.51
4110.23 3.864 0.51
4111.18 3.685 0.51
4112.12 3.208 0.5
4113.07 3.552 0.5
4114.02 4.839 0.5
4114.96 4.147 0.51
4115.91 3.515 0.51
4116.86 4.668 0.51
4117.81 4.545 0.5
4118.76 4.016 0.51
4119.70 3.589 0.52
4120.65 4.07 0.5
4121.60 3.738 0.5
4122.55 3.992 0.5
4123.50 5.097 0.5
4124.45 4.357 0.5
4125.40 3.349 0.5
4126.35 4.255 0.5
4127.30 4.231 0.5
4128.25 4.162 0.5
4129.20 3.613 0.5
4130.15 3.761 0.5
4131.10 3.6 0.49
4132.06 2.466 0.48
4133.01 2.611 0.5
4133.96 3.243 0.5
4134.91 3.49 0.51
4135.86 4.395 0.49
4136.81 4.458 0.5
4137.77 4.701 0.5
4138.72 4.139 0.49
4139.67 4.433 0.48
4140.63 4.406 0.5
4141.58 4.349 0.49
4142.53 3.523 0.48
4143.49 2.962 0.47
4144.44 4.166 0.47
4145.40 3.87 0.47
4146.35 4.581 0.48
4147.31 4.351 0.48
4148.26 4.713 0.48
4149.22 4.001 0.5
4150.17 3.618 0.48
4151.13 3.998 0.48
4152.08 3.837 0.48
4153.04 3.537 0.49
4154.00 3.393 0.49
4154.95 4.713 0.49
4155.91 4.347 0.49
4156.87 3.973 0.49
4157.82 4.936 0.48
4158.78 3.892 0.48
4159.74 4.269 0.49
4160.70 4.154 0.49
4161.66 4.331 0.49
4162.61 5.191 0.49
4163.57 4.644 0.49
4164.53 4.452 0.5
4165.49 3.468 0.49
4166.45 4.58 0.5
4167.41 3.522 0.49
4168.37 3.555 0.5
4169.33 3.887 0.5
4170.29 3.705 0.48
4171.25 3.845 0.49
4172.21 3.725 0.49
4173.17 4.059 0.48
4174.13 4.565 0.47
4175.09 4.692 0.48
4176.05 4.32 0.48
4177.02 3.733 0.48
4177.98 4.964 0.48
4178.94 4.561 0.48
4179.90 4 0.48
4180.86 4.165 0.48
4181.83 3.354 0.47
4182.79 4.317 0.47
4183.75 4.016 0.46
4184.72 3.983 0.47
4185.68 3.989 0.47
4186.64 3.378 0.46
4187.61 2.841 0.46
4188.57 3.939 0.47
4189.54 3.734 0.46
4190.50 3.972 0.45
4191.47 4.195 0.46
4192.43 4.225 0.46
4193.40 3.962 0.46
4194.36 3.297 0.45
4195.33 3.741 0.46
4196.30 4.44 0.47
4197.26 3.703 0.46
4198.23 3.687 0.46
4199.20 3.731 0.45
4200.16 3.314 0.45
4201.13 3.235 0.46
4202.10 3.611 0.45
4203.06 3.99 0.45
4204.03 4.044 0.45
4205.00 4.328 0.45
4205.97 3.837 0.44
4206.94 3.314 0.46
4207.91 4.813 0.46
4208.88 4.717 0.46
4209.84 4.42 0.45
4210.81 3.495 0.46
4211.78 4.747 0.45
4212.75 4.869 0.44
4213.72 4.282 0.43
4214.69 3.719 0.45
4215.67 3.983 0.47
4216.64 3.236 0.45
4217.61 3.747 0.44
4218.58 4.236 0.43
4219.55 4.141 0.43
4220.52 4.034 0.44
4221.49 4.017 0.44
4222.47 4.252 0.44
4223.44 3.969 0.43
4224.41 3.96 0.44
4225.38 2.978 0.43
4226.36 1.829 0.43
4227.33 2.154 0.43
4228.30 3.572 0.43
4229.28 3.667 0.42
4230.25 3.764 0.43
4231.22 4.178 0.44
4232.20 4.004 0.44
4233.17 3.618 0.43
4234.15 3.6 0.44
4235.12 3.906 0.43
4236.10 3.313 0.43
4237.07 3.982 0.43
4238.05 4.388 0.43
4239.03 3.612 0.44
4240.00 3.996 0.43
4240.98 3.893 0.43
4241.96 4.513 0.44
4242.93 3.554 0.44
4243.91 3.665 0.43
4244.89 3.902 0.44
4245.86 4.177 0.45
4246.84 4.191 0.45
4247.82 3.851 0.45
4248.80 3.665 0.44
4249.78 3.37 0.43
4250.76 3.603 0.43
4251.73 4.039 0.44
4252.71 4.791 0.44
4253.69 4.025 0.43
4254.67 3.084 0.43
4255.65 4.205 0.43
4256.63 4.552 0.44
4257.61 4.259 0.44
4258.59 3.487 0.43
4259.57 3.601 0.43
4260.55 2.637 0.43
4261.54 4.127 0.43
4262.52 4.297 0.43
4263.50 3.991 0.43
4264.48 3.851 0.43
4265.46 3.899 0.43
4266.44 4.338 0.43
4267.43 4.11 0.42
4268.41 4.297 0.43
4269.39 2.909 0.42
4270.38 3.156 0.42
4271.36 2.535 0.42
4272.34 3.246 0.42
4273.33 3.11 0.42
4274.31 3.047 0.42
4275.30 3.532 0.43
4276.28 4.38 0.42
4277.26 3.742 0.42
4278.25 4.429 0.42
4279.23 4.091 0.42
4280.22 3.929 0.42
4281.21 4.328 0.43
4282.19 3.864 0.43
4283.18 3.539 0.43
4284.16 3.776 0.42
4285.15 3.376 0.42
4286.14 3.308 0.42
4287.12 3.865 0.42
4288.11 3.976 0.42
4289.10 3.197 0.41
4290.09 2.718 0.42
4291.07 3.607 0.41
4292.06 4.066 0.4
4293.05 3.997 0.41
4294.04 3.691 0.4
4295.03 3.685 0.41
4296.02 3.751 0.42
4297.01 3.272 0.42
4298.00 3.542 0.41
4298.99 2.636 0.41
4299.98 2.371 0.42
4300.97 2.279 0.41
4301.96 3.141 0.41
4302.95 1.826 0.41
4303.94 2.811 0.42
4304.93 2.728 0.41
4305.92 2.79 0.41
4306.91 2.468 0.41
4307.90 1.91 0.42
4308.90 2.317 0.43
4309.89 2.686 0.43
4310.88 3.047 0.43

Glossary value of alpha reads -4.27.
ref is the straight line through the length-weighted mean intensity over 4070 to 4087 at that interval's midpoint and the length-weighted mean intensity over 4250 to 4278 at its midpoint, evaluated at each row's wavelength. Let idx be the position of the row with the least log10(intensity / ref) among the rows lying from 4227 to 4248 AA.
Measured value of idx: 4227.33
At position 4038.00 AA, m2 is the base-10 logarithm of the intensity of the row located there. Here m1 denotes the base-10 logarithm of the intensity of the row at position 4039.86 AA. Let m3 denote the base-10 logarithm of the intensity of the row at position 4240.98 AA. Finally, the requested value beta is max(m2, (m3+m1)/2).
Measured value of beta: 0.609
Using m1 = 0.578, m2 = 0.609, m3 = 0.59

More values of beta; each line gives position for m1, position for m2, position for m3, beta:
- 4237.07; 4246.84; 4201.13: 0.622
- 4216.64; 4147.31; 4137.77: 0.639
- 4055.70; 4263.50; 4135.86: 0.613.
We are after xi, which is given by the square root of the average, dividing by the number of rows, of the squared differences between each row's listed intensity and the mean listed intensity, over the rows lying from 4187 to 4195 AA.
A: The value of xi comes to 0.44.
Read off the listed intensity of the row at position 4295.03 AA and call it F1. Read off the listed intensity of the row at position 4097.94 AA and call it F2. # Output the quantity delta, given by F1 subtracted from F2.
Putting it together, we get 0.20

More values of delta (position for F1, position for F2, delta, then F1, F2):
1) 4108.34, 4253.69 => -0.96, 4.984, 4.025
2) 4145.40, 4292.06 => 0.20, 3.87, 4.066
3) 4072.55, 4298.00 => -0.31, 3.853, 3.542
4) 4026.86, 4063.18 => 0.02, 3.366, 3.382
